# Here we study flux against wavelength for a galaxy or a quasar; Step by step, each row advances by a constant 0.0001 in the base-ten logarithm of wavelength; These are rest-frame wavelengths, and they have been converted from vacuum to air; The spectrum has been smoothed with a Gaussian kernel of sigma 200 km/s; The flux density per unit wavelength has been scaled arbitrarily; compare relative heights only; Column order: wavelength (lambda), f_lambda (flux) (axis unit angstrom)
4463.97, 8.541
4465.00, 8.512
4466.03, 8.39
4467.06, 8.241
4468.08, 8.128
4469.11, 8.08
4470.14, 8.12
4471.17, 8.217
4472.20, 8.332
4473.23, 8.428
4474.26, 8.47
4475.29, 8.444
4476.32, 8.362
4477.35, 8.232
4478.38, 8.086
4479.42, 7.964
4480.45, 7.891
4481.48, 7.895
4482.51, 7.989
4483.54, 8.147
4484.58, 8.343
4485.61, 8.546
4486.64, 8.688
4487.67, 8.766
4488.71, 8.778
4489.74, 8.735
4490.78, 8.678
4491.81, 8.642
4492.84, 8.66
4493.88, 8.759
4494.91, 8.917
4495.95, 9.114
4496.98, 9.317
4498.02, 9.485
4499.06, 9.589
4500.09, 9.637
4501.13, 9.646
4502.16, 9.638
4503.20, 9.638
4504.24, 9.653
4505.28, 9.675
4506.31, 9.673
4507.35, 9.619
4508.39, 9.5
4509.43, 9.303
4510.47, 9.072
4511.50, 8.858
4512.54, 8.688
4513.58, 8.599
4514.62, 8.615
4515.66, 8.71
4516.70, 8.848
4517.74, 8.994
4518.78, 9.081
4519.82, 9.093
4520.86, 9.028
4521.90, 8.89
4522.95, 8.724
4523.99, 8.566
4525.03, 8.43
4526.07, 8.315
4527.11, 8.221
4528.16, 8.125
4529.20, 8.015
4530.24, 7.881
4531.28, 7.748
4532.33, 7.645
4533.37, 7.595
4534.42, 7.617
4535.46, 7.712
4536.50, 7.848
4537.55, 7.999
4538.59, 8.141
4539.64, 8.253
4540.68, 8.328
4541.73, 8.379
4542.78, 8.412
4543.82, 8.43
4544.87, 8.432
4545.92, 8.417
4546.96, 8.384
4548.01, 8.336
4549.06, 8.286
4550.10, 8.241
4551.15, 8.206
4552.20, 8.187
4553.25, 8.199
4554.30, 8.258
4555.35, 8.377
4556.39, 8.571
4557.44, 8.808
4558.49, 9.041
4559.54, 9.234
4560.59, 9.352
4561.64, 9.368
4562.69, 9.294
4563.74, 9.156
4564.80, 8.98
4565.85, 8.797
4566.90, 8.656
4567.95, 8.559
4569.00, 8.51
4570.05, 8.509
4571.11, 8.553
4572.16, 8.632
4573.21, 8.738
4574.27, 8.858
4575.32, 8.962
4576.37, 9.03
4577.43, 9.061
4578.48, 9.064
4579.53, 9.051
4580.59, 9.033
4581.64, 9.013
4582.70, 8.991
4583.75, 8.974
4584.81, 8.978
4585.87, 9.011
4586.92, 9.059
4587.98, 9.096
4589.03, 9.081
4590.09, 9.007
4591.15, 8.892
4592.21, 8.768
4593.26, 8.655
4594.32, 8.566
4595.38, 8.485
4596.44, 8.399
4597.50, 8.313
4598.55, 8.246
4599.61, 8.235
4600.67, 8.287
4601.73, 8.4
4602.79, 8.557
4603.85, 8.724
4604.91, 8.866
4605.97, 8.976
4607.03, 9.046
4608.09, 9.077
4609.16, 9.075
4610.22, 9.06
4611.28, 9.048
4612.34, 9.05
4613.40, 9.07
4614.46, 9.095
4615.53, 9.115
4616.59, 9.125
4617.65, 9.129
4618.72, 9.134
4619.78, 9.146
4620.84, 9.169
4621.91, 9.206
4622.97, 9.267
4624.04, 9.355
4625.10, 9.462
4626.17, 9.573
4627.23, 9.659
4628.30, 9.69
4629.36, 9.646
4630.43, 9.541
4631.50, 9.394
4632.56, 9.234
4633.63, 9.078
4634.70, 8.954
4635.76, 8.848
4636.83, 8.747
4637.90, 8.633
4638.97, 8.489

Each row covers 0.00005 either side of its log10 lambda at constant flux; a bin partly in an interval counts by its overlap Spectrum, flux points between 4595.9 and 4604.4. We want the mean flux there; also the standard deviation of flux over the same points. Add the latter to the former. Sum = 8.6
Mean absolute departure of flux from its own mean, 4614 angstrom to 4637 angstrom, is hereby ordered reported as 0.21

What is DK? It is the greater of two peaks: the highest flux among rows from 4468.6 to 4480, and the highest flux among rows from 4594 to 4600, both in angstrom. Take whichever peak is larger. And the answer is 8.57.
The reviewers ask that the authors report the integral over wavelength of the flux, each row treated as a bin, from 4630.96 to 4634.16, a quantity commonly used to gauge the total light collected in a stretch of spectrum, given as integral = 29.6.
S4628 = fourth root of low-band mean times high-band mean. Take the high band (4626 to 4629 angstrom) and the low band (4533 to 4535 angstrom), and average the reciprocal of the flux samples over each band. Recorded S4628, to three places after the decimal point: 0.342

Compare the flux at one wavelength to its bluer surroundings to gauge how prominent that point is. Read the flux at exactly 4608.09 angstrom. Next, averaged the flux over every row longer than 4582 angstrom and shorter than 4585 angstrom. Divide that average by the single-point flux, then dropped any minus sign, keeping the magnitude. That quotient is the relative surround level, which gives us 0.99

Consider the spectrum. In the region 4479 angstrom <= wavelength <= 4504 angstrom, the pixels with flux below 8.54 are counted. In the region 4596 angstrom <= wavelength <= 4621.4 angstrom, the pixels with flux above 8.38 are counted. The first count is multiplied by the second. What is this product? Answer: 120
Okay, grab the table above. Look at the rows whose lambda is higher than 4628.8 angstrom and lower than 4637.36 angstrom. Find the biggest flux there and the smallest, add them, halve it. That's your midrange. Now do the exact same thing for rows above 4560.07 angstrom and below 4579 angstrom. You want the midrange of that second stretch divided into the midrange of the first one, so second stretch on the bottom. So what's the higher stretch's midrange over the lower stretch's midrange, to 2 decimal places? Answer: 1.03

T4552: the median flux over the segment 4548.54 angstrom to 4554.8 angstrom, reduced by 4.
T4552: 4.22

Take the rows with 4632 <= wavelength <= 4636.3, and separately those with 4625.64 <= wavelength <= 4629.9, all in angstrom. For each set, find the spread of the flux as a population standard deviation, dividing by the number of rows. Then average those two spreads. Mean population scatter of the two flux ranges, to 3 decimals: 0.093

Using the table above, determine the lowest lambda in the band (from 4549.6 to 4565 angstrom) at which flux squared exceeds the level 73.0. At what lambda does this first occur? 4556.39 angstrom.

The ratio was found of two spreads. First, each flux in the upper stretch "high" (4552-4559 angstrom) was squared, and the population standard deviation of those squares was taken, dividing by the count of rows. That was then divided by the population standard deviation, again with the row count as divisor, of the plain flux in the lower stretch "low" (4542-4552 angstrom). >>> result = 65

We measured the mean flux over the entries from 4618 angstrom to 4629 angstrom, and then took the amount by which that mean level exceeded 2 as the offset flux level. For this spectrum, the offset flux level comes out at 7.37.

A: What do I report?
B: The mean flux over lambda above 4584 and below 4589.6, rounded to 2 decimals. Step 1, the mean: 9.04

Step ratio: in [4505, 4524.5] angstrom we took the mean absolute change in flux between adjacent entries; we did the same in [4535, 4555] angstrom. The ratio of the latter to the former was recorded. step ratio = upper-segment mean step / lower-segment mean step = 0.49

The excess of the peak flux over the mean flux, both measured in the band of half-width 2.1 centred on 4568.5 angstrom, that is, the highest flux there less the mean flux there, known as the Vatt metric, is 0.10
